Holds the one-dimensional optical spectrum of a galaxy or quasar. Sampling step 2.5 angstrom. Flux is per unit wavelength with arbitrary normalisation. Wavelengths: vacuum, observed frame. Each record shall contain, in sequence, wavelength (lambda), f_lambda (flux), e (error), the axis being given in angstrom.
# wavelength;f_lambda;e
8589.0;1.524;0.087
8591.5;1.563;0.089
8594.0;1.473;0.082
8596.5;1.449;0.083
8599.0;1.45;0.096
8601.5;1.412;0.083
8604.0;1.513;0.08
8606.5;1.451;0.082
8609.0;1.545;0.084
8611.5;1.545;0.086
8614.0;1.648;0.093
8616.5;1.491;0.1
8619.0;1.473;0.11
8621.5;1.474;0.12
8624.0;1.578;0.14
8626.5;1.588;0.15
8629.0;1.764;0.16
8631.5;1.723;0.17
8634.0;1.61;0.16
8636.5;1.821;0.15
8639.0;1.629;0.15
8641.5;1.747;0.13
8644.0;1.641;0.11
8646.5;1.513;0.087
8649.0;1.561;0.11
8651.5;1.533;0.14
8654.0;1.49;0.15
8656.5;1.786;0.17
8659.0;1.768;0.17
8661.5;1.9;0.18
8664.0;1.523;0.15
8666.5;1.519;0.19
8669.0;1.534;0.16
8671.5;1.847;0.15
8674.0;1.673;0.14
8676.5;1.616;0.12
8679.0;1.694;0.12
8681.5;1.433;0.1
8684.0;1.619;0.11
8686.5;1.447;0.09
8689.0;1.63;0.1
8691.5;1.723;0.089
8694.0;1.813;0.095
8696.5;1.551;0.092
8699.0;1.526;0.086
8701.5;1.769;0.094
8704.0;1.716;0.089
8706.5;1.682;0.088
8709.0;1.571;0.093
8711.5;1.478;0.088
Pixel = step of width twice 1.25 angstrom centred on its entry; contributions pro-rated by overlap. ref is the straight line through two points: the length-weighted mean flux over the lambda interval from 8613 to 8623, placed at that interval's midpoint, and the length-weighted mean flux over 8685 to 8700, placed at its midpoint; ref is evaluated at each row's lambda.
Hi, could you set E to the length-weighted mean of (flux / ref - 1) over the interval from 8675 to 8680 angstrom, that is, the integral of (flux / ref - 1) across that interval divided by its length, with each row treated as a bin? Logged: 0.04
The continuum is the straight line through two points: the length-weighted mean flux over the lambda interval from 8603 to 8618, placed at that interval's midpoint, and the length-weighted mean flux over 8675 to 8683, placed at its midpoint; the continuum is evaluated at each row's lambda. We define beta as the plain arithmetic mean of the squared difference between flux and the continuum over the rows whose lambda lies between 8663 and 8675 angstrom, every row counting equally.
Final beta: 0.0175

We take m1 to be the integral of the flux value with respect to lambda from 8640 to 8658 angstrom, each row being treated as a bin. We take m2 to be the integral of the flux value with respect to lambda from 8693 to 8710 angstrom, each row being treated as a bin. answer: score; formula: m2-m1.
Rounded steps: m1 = 29.0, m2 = 28.2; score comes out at -1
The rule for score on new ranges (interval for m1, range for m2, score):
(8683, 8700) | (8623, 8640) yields 1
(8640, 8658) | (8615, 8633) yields 0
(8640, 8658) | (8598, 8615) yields -3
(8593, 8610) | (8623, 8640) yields 4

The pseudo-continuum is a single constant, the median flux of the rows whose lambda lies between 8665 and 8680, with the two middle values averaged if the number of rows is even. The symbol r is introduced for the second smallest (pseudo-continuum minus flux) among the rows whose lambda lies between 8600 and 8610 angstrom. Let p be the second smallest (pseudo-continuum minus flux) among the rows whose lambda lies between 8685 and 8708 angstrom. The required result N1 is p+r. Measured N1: 0.01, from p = -0.12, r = 0.13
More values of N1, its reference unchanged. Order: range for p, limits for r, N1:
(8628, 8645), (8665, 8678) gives -0.15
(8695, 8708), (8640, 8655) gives -0.07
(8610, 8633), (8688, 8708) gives -0.20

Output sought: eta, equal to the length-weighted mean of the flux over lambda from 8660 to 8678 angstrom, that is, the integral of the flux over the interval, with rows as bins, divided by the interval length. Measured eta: 1.66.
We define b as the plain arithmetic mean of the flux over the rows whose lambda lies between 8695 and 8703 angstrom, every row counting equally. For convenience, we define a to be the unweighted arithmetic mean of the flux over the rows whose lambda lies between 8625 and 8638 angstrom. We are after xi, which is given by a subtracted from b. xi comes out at -0.09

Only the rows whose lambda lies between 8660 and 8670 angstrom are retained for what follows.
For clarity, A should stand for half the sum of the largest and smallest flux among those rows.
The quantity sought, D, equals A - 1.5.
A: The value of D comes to 0.21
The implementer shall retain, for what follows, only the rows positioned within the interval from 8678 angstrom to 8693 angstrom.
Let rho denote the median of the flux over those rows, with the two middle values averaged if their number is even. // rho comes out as 1.62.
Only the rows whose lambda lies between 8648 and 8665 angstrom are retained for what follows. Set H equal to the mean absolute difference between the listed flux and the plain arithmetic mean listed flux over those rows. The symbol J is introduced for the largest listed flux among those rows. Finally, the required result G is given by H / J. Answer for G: 0.0751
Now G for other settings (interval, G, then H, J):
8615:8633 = 0.0521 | 0.092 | 1.764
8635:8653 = 0.0477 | 0.087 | 1.821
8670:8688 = 0.0556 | 0.103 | 1.847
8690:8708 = 0.0456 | 0.083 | 1.813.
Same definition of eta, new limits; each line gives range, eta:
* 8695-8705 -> 1.64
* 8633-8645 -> 1.69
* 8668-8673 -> 1.70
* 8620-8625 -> 1.52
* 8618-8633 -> 1.60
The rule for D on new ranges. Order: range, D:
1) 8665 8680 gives 0.18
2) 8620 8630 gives 0.12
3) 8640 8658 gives 0.14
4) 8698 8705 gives 0.15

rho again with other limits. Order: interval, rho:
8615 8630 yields 1.53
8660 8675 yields 1.60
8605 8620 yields 1.52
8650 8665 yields 1.65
